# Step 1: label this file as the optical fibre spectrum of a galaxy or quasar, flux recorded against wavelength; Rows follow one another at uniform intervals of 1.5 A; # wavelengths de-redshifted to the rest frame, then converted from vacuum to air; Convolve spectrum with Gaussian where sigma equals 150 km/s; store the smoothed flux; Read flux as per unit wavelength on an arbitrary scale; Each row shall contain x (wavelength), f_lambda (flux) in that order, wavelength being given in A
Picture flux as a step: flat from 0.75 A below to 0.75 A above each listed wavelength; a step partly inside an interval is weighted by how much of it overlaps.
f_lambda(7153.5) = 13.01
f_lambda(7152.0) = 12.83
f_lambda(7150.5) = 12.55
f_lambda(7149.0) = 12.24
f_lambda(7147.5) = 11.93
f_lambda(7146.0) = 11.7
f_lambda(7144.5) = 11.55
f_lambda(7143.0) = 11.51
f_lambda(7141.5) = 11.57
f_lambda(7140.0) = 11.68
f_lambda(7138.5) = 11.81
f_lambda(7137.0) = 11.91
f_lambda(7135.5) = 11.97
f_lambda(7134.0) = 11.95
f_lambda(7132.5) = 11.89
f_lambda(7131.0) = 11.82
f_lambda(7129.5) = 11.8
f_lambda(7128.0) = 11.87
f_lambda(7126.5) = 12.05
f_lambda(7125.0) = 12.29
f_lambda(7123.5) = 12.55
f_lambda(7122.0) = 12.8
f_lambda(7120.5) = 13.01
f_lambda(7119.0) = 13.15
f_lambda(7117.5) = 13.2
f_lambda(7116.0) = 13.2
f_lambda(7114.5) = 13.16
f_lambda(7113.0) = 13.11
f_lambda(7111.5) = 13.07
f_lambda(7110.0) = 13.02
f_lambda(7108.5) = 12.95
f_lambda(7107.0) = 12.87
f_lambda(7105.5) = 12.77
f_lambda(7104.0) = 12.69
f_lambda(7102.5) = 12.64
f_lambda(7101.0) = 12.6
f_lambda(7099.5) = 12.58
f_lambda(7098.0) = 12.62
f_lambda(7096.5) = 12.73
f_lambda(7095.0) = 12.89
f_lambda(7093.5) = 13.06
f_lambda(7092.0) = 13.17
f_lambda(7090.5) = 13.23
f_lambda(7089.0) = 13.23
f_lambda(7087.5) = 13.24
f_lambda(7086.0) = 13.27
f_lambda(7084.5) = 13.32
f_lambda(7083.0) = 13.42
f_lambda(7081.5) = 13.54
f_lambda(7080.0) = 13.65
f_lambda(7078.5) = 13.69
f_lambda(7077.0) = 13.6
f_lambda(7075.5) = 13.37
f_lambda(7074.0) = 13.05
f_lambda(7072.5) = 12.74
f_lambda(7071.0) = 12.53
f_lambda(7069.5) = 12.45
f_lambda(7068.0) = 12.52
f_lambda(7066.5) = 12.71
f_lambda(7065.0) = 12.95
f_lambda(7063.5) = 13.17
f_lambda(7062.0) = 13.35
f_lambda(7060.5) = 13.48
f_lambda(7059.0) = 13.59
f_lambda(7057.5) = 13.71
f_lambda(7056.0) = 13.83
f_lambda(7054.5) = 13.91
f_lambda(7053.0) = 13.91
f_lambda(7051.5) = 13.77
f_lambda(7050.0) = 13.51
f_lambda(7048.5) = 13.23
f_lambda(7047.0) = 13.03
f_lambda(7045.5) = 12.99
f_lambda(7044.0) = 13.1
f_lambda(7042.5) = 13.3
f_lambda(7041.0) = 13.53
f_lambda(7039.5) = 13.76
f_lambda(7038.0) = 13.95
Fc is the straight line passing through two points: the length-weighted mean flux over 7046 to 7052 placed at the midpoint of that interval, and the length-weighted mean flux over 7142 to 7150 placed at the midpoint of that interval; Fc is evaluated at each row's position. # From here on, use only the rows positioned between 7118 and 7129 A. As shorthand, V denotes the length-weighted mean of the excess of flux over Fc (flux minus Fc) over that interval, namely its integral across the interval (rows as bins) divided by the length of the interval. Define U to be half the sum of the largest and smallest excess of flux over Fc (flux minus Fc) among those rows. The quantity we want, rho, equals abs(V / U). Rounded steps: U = 0.35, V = 0.4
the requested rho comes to 1.06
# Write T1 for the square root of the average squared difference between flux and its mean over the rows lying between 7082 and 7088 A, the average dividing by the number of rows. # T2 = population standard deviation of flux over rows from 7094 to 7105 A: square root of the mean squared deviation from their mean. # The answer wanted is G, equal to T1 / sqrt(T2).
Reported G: 0.2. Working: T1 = 0.07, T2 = 0.10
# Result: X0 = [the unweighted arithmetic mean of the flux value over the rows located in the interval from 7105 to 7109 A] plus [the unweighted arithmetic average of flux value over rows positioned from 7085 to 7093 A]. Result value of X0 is 26.1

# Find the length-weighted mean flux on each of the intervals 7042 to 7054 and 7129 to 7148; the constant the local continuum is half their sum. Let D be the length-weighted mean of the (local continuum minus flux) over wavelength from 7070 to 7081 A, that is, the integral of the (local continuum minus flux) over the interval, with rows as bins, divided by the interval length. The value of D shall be -0.65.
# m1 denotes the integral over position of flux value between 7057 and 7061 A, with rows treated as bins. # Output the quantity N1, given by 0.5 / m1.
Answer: 0.009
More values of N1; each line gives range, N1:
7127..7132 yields 0.008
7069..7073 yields 0.010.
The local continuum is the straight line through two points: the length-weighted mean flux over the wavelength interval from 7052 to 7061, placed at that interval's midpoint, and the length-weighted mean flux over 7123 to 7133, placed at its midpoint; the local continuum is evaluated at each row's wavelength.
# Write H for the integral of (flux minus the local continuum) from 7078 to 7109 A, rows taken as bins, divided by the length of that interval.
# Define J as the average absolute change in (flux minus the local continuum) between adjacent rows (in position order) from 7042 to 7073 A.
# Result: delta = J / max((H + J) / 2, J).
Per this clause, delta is 0.8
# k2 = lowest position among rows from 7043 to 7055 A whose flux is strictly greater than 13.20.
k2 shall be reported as 7048.5 A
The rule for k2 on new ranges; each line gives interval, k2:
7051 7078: 7051.5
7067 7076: 7075.5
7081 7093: 7081.5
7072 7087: 7075.5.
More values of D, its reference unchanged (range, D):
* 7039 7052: -0.77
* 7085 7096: -0.58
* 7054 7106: -0.55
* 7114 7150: 0.38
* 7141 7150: 0.79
